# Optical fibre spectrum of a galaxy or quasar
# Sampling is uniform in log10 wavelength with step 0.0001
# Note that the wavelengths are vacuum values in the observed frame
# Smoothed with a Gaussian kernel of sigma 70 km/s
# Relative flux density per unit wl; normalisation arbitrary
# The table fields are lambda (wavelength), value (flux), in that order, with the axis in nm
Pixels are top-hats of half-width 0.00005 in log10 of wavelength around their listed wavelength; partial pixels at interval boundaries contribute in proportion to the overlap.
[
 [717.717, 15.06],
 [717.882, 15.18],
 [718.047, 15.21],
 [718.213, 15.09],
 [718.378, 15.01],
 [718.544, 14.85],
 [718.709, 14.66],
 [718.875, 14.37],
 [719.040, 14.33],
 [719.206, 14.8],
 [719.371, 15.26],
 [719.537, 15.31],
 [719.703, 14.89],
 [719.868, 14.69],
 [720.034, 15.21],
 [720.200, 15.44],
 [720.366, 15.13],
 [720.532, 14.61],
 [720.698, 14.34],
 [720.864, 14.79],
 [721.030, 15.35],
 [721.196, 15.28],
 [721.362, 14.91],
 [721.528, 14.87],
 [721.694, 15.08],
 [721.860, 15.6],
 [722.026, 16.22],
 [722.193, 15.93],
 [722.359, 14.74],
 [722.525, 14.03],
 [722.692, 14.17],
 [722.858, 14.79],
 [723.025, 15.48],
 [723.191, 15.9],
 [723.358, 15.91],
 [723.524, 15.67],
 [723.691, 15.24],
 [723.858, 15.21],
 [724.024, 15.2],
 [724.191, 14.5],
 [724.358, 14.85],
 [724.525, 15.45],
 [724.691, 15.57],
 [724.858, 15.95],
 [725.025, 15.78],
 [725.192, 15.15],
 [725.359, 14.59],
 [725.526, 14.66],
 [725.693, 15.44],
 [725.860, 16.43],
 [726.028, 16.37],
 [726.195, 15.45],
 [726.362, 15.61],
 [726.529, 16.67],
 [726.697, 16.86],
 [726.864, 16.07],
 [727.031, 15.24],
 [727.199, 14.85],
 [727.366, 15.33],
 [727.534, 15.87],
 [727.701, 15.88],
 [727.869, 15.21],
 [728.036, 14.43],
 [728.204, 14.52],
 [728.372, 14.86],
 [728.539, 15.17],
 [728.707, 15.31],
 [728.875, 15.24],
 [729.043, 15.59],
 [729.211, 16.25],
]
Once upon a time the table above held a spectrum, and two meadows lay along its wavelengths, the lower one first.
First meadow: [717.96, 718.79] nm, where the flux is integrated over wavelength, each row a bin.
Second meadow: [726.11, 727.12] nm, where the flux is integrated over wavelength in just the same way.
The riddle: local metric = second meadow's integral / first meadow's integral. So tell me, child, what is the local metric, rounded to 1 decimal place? 1.3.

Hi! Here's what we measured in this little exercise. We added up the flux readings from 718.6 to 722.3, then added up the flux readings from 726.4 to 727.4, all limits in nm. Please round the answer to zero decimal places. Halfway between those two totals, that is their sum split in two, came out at 213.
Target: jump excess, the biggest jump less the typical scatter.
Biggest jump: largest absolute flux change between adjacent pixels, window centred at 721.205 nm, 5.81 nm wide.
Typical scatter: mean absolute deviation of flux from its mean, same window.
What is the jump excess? 0.78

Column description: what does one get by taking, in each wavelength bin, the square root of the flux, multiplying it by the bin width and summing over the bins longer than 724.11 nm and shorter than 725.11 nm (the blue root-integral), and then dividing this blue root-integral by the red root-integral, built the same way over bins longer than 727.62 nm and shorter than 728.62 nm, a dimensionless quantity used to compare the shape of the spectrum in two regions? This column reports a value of 1.01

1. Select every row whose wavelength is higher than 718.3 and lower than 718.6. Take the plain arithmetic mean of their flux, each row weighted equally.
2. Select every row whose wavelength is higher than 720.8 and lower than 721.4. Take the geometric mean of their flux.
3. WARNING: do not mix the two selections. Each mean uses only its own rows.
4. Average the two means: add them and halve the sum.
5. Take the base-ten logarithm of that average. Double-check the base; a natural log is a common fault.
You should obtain 1.176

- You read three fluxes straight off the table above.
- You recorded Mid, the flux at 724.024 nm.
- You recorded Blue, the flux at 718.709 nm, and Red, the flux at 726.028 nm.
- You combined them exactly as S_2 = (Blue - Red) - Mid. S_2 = -16.9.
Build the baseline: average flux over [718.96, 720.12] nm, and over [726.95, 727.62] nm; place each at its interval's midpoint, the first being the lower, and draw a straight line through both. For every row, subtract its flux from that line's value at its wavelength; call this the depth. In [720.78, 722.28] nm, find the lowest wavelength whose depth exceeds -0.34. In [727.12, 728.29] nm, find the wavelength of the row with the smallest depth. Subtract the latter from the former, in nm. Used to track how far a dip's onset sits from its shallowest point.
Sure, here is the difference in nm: -6.84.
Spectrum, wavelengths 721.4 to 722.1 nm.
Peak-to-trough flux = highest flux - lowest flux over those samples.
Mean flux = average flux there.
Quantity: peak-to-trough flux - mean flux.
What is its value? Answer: -14.1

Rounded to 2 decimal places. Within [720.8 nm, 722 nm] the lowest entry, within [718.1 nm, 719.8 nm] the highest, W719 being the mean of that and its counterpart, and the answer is 15.05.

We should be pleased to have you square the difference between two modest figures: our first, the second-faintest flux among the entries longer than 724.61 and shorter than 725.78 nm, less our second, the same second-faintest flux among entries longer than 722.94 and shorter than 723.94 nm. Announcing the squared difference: 0.34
